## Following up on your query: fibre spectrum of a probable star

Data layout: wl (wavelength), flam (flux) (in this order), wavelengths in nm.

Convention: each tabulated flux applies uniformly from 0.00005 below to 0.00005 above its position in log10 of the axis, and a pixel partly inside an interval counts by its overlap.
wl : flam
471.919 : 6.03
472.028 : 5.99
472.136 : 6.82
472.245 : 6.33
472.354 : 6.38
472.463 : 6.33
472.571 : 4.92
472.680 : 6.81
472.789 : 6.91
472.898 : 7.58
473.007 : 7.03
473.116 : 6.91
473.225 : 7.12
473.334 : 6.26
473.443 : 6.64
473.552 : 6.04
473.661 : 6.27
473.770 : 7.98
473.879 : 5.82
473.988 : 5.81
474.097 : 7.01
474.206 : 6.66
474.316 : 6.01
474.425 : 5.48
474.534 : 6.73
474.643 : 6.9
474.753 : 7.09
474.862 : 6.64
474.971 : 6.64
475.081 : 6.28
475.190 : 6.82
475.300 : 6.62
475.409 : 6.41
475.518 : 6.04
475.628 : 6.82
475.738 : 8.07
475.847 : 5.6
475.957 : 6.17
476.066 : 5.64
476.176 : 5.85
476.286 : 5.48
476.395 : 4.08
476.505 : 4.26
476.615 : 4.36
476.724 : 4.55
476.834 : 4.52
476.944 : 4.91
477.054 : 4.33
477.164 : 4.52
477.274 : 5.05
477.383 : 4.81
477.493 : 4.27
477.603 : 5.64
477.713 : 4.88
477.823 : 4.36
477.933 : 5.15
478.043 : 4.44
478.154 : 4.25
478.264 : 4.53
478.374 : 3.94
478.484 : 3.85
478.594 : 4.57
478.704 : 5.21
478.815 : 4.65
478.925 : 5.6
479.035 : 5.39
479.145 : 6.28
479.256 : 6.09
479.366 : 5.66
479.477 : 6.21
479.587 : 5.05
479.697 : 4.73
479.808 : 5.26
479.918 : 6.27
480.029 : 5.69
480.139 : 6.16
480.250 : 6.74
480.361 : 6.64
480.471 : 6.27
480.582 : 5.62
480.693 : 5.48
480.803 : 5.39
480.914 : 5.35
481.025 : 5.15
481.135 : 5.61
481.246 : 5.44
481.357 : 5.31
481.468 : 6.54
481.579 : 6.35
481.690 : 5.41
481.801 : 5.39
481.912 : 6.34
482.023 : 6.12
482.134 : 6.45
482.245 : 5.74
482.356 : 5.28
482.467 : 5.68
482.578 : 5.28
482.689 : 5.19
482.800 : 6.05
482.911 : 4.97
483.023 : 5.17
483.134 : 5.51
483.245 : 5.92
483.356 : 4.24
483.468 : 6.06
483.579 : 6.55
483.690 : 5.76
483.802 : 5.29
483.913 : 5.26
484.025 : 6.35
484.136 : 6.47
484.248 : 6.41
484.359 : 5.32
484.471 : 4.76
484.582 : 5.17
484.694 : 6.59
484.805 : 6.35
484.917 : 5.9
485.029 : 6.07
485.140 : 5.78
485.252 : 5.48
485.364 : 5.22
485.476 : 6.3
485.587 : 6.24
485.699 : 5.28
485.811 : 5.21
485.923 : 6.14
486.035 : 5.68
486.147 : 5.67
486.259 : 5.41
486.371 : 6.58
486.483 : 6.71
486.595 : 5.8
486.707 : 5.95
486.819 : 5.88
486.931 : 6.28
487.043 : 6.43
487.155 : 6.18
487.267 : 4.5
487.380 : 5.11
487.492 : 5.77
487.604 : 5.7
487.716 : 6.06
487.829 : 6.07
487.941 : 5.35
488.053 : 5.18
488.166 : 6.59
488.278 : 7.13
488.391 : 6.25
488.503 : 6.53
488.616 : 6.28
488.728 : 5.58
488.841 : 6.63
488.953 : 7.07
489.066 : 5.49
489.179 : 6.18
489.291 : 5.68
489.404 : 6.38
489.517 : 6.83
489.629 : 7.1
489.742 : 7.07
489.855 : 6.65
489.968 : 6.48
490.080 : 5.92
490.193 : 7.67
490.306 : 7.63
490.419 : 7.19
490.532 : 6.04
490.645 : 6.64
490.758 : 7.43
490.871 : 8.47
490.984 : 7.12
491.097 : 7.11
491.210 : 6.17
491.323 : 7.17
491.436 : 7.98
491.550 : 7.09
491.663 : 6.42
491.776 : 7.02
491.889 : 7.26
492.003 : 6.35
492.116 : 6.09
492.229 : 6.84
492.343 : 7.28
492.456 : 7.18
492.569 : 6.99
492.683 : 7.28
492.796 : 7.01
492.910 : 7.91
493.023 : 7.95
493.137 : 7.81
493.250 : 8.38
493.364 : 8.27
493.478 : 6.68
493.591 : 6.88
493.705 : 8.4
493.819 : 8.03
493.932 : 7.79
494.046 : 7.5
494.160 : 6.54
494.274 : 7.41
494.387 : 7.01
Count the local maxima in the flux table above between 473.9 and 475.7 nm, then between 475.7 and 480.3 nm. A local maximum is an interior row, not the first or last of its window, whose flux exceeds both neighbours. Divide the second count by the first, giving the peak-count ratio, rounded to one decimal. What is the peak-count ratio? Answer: 4.3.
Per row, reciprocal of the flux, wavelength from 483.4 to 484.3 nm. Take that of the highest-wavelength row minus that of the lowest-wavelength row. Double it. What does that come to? -0.018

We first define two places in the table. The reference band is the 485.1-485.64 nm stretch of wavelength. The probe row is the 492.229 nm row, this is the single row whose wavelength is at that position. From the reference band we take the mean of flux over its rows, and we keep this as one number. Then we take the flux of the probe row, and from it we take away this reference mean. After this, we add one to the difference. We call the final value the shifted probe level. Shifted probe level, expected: 2.0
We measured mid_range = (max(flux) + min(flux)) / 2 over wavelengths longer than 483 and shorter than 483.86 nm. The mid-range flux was 5.4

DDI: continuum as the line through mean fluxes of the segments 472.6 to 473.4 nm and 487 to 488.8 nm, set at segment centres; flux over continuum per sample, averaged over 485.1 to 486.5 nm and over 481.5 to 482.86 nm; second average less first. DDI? 0.0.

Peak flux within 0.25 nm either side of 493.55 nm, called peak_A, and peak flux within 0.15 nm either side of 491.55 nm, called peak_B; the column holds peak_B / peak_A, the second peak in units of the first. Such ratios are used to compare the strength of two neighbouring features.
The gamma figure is 0.95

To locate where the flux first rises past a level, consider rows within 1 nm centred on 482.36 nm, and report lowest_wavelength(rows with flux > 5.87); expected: 481.912 nm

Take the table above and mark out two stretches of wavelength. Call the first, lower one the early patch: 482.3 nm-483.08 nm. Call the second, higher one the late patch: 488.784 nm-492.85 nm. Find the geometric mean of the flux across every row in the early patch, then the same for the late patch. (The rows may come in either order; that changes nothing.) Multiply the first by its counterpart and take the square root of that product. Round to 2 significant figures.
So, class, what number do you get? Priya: 6.1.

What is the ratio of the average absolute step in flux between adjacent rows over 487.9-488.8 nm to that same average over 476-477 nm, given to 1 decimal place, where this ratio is 1.7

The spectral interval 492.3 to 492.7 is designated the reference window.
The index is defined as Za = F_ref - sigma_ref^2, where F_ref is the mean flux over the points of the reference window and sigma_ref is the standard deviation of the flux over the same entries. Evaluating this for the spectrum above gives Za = 7.2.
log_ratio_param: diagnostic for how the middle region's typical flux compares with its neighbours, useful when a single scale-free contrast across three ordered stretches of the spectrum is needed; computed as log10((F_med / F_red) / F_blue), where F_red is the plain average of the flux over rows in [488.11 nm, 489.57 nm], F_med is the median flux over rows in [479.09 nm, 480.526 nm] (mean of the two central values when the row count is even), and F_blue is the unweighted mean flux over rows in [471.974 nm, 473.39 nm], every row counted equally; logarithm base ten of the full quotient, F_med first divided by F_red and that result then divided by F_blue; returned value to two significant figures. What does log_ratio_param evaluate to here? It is -0.83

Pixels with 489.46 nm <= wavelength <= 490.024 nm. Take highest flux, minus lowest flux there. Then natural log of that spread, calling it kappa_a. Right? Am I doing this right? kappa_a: -0.48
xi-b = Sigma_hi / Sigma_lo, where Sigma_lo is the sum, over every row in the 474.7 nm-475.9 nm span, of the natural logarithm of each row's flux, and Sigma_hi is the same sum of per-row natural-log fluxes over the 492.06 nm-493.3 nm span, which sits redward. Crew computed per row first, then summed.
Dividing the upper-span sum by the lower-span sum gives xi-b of 1.05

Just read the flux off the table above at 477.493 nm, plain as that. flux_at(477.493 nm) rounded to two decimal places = 4.27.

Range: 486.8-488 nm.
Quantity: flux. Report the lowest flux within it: 4.5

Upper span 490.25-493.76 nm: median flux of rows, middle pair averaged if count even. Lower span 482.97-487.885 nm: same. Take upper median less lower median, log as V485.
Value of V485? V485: 1.3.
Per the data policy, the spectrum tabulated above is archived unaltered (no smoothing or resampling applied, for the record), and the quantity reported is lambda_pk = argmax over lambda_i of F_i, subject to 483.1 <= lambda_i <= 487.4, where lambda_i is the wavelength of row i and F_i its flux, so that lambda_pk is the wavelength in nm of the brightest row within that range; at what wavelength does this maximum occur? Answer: 486.483 nm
